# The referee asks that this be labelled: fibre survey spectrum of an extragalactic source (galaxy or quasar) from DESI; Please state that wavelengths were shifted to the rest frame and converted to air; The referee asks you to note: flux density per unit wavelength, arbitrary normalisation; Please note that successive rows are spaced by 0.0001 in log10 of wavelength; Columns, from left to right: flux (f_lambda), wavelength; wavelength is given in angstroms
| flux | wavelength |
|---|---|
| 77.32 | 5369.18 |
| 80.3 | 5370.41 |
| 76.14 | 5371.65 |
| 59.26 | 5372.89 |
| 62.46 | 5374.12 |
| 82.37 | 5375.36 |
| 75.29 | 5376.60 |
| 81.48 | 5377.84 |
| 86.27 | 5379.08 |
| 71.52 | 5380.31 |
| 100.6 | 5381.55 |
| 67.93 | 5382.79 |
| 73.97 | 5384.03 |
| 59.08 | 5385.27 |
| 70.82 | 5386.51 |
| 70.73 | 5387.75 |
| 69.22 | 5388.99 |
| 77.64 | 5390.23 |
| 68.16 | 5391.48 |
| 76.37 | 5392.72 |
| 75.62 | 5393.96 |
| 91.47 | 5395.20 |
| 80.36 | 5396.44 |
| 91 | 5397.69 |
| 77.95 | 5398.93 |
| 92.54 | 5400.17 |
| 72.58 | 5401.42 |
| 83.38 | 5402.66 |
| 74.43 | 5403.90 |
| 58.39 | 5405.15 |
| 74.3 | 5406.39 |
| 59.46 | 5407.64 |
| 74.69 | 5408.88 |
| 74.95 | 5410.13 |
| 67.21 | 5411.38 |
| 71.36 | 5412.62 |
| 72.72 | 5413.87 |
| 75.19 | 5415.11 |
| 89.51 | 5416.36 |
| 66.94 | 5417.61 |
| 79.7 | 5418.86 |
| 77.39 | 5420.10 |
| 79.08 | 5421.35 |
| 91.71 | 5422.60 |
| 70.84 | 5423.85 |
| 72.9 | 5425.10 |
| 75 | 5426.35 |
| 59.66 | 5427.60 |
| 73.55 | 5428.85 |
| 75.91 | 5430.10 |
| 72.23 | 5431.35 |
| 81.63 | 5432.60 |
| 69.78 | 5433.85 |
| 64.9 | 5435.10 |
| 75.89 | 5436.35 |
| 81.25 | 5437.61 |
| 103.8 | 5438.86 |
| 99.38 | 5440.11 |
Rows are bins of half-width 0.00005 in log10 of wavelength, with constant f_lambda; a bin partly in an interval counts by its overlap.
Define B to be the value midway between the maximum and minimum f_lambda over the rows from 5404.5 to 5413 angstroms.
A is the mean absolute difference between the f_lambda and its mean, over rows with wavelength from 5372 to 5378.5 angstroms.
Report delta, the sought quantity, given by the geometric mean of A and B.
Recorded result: 25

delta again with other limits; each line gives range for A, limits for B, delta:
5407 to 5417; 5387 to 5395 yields 20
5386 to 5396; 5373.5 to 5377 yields 20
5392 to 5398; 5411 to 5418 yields 23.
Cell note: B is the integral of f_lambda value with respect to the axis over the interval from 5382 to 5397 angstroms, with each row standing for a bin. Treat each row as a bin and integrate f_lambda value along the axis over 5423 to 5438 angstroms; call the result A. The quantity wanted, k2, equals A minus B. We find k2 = -12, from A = 1094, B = 1106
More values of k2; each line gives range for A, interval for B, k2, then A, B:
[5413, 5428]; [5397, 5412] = 15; 1141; 1126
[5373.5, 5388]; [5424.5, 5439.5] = -41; 1093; 1134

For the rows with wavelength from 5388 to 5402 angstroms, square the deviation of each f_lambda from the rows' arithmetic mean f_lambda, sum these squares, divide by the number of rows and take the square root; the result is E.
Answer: 8.3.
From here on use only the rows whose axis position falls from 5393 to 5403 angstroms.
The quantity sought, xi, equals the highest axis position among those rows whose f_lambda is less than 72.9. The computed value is 5401.42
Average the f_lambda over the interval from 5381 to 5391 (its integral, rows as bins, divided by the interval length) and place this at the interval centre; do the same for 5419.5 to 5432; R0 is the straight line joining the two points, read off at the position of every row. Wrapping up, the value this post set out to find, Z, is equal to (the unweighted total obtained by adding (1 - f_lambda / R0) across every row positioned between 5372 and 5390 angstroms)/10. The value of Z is -0.008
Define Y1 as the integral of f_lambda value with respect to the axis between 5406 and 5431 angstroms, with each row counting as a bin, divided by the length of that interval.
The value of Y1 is 74.1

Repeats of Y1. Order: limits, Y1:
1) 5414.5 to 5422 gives 78.0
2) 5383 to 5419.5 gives 74.7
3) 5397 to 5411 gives 75.6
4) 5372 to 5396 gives 74.8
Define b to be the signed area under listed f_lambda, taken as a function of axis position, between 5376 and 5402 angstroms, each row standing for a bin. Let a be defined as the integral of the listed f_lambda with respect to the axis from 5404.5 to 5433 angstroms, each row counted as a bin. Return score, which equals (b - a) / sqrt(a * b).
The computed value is -0.04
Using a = 2097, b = 2019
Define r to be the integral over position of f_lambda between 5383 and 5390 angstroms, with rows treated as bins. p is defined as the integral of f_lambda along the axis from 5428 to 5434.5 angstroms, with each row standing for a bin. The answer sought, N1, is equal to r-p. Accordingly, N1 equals 3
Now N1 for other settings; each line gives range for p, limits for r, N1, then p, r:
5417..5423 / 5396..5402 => 26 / 471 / 498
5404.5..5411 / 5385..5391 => -24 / 444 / 420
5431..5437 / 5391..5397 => 35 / 437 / 472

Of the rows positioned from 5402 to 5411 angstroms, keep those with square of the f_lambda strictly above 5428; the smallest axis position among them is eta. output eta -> 5402.66 angstroms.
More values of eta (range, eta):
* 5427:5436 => 5430.10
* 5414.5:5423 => 5415.11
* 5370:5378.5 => 5370.41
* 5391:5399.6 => 5392.72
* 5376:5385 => 5376.60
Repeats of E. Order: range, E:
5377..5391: 10.5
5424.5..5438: 6.2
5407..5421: 7.4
